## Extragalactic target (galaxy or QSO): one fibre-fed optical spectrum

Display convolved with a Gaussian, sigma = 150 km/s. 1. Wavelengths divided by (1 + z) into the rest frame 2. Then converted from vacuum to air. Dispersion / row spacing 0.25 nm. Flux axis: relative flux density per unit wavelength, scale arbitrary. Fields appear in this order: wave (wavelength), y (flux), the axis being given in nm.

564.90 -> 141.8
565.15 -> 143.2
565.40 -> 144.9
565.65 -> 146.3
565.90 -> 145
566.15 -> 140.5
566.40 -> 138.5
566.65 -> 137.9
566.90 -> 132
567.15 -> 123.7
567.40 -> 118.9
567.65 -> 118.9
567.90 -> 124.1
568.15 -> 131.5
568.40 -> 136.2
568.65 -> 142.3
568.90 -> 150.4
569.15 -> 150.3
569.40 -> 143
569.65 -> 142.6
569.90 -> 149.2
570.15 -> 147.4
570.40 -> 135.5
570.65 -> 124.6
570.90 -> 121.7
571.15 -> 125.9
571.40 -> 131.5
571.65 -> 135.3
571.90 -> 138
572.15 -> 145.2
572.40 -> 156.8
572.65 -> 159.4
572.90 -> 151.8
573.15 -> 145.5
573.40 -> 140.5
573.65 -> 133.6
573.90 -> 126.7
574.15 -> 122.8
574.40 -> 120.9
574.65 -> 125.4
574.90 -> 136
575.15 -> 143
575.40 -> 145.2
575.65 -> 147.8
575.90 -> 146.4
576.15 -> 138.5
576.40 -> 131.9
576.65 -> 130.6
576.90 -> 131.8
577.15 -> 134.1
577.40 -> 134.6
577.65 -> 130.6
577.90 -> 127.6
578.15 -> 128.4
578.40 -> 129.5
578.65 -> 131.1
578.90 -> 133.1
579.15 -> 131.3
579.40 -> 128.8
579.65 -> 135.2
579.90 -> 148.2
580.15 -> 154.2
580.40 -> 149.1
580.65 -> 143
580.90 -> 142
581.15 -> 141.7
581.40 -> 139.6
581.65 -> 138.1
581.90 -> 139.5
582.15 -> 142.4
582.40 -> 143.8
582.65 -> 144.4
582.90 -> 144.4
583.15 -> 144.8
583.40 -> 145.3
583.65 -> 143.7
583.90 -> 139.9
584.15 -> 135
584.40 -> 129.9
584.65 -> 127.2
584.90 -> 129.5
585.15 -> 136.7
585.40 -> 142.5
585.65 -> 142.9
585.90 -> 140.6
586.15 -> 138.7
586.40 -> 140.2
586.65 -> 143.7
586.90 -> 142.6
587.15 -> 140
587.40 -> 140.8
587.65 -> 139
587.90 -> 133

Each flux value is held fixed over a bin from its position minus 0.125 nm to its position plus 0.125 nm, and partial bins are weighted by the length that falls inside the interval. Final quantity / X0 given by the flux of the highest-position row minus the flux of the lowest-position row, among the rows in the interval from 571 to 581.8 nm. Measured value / 12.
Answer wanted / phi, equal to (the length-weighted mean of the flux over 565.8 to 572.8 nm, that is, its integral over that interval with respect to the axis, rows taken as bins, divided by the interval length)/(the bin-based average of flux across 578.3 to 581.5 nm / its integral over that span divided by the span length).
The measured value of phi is 0.99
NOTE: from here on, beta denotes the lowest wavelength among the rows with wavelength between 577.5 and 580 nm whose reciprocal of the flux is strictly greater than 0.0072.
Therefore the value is 577.65 nm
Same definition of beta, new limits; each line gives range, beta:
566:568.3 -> 566.40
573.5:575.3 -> 573.65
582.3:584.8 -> 584.15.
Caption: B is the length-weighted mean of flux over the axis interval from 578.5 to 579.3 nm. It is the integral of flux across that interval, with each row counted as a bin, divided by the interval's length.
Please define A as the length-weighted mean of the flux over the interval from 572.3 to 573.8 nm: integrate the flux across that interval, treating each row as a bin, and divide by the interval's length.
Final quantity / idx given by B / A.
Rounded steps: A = 147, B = 132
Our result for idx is 0.89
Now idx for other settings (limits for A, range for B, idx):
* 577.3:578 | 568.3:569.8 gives 1.10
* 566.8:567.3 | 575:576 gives 1.14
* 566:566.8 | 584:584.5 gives 0.96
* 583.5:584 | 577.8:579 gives 0.91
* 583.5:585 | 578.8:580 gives 1.00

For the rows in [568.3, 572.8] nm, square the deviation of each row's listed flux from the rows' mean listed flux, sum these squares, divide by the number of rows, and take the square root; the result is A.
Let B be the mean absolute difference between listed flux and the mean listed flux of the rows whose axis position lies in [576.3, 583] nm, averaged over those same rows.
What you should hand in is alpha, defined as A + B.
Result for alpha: 17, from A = 10.4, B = 6.3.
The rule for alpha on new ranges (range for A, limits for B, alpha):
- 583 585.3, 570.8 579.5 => 14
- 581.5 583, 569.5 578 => 11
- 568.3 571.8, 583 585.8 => 15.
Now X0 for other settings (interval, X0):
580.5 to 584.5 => -13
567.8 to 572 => 14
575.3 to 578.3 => -17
